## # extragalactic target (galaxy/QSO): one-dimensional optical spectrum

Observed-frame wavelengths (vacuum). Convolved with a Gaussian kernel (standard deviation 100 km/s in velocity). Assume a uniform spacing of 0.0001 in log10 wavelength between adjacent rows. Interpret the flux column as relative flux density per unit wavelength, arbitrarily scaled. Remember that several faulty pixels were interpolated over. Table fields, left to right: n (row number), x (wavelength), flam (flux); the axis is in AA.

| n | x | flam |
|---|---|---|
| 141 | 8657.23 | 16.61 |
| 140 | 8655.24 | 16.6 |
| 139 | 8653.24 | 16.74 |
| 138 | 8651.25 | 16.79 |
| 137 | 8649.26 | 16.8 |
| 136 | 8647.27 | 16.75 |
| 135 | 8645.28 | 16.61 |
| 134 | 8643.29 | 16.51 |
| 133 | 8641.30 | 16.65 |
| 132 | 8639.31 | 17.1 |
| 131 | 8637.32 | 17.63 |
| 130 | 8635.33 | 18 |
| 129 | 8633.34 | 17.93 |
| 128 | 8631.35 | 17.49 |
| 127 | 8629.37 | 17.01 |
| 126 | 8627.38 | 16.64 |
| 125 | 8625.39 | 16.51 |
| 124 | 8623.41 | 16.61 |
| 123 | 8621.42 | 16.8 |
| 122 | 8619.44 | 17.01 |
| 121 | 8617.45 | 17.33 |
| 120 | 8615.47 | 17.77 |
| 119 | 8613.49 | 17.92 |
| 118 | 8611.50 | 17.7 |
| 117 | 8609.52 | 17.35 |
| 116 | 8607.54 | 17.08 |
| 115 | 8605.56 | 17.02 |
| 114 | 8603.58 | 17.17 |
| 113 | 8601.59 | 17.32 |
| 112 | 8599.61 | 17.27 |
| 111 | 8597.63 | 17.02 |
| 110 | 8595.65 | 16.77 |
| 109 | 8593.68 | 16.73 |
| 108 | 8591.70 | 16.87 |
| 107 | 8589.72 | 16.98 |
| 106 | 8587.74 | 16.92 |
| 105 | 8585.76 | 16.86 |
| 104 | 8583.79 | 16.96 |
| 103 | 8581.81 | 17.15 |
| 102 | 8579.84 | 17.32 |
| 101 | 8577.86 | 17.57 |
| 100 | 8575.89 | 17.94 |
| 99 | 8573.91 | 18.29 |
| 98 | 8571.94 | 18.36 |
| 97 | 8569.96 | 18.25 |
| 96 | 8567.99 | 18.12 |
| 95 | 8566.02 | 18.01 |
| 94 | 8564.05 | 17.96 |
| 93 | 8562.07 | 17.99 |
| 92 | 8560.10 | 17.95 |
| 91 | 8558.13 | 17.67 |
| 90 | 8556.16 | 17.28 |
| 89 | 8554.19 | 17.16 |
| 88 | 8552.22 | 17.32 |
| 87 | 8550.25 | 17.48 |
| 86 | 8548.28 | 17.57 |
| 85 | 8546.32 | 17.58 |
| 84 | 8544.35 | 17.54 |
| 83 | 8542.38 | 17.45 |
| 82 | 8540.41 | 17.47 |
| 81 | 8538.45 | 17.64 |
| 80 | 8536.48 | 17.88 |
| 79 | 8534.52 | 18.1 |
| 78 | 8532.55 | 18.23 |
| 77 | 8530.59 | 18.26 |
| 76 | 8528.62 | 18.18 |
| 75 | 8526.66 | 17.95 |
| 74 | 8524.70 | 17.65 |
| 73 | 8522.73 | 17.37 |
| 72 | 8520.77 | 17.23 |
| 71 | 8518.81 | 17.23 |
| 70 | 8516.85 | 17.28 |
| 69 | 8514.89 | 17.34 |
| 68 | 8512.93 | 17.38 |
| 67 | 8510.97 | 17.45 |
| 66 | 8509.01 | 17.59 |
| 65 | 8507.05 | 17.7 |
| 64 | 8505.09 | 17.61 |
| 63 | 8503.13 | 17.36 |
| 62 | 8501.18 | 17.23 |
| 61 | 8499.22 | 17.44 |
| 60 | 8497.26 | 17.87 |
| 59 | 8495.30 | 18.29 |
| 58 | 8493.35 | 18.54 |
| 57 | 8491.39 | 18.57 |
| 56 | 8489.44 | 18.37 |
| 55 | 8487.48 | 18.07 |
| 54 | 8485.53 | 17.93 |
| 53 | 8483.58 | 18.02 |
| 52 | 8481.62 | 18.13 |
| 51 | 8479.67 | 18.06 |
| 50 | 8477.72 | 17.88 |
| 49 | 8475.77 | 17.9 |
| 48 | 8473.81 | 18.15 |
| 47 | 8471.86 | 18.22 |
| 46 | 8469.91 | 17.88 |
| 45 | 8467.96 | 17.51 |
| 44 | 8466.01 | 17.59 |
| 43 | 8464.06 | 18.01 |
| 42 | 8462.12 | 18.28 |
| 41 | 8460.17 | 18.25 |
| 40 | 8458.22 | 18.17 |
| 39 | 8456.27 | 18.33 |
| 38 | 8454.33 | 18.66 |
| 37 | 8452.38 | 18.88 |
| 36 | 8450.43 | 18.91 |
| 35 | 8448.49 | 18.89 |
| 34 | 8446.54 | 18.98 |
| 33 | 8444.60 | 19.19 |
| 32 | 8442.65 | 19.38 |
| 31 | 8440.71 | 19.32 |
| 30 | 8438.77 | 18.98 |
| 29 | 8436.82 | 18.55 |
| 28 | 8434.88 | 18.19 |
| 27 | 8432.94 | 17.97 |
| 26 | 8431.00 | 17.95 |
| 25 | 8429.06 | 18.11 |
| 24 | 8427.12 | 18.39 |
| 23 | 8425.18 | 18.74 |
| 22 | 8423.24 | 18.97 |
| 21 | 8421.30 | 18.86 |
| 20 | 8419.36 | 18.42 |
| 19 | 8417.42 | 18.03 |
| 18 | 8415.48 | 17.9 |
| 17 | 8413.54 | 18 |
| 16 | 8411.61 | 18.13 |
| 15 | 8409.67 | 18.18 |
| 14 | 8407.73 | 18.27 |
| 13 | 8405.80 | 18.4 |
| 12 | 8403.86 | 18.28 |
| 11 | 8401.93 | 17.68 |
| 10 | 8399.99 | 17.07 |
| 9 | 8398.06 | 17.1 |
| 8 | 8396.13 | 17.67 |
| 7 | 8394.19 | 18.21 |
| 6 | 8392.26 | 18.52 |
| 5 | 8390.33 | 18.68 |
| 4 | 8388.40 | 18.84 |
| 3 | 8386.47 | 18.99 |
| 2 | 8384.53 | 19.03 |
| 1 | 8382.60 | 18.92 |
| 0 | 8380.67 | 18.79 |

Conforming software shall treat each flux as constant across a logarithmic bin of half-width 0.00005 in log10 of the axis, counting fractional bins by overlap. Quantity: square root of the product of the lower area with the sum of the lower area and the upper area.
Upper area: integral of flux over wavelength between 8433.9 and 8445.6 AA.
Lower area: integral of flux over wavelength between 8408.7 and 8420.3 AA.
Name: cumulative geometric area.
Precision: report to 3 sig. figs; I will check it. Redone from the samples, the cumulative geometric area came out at 301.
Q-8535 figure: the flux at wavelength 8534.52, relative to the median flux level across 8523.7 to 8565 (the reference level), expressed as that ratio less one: 0.025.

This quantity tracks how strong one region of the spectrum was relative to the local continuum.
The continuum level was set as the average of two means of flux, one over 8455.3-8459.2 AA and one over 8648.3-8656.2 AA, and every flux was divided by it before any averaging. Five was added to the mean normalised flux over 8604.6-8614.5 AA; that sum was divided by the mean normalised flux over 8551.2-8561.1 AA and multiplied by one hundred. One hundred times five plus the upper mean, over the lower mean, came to 600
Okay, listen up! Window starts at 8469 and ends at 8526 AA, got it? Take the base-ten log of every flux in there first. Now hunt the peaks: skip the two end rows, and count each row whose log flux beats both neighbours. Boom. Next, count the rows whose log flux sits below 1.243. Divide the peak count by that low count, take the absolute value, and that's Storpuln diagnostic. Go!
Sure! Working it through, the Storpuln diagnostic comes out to 0.40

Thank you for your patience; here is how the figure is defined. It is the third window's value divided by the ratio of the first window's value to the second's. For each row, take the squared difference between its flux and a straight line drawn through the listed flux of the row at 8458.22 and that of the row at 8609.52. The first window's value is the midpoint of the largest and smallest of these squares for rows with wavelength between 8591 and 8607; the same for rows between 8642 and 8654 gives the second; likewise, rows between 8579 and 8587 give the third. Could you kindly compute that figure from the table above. 0.23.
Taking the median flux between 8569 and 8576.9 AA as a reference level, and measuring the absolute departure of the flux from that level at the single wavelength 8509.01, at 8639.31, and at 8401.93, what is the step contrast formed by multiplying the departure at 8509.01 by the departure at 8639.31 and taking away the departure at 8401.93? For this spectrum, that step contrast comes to 0.21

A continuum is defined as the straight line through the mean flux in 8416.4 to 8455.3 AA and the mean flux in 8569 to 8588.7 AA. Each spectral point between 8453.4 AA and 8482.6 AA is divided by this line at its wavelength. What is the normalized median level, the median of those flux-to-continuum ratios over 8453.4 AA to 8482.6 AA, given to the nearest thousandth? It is 0.985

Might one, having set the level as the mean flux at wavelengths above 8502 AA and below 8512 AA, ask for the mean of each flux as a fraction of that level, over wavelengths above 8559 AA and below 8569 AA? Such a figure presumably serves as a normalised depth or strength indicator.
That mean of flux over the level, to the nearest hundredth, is 1.03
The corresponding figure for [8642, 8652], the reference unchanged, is 0.95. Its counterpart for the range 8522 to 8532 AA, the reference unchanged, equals 1.02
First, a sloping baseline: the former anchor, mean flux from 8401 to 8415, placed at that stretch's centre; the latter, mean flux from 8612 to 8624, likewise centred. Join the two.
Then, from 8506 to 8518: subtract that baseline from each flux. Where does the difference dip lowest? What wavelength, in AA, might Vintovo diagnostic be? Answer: 8516.85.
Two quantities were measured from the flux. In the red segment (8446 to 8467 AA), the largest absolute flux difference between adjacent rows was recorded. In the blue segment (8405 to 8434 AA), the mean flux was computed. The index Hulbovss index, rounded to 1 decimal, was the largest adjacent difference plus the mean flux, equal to 18.7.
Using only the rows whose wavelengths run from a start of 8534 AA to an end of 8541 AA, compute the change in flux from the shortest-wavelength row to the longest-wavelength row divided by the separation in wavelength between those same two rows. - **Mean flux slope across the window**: -0.11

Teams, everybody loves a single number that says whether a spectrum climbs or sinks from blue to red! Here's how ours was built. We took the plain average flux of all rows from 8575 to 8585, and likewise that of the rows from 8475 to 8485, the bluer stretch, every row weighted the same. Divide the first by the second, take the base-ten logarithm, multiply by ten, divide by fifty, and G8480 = -0.0030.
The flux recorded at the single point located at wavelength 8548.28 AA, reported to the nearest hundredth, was 17.57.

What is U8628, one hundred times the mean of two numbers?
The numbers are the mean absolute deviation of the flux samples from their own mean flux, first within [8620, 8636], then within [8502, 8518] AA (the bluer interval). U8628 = 32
